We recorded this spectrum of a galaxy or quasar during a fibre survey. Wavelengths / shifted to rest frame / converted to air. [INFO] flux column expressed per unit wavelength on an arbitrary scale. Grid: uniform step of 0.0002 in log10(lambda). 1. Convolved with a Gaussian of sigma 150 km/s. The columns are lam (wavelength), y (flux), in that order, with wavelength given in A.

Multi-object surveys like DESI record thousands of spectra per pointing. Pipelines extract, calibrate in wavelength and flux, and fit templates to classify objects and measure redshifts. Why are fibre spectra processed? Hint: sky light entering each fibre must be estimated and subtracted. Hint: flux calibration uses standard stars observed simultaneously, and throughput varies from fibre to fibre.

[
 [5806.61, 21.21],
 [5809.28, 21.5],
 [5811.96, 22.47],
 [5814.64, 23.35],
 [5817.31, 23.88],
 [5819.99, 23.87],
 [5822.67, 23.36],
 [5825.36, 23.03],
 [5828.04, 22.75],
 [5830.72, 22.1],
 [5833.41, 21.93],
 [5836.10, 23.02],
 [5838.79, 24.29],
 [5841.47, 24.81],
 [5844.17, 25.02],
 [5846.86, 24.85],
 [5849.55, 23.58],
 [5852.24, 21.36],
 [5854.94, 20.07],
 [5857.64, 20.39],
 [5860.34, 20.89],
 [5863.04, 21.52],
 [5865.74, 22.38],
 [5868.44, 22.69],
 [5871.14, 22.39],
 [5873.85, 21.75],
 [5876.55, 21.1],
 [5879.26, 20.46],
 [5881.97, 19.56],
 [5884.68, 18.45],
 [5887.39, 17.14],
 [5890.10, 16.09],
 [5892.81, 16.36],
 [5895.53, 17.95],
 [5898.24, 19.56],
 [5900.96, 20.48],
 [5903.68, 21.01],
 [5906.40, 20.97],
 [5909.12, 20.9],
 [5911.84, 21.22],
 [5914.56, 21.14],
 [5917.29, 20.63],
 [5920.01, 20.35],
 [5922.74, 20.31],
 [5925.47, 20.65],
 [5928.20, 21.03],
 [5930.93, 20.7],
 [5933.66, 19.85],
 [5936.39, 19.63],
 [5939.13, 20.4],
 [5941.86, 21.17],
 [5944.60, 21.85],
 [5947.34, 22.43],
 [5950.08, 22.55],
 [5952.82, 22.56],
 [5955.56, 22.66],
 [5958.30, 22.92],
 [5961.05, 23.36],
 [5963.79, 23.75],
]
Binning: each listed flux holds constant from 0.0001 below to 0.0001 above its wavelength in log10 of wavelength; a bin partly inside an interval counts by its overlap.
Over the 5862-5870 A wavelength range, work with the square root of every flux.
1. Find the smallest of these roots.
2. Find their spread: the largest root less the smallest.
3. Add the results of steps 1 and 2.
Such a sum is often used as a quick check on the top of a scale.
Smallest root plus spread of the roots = 4.76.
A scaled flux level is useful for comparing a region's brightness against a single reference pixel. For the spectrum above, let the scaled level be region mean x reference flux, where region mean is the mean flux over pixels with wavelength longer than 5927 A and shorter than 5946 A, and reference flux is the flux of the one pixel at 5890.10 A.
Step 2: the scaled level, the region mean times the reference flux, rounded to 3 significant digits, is 332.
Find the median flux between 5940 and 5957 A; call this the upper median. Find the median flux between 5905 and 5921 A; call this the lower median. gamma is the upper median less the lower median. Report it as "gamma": 1.6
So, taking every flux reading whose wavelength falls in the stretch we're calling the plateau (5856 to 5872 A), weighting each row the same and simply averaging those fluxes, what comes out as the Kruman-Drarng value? 21.7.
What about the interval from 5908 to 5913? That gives 21.1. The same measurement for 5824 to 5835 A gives 22.5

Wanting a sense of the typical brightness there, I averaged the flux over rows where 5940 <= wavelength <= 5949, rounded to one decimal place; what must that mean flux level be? 21.8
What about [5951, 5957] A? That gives 22.6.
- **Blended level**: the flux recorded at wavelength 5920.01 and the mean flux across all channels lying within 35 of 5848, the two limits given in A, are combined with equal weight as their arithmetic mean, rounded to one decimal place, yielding 21.4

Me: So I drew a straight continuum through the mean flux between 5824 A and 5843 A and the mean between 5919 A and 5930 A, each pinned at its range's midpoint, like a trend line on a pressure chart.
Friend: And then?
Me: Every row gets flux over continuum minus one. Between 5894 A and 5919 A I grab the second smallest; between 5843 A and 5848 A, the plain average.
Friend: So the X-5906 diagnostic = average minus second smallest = 0.18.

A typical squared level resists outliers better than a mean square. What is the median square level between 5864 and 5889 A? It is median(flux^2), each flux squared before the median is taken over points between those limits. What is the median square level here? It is 445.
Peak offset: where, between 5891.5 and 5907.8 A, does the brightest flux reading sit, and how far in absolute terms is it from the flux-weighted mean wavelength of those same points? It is 3.7 A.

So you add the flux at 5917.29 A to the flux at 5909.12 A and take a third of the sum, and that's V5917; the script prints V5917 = 13.8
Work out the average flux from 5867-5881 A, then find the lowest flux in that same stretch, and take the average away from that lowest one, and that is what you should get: -1.2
